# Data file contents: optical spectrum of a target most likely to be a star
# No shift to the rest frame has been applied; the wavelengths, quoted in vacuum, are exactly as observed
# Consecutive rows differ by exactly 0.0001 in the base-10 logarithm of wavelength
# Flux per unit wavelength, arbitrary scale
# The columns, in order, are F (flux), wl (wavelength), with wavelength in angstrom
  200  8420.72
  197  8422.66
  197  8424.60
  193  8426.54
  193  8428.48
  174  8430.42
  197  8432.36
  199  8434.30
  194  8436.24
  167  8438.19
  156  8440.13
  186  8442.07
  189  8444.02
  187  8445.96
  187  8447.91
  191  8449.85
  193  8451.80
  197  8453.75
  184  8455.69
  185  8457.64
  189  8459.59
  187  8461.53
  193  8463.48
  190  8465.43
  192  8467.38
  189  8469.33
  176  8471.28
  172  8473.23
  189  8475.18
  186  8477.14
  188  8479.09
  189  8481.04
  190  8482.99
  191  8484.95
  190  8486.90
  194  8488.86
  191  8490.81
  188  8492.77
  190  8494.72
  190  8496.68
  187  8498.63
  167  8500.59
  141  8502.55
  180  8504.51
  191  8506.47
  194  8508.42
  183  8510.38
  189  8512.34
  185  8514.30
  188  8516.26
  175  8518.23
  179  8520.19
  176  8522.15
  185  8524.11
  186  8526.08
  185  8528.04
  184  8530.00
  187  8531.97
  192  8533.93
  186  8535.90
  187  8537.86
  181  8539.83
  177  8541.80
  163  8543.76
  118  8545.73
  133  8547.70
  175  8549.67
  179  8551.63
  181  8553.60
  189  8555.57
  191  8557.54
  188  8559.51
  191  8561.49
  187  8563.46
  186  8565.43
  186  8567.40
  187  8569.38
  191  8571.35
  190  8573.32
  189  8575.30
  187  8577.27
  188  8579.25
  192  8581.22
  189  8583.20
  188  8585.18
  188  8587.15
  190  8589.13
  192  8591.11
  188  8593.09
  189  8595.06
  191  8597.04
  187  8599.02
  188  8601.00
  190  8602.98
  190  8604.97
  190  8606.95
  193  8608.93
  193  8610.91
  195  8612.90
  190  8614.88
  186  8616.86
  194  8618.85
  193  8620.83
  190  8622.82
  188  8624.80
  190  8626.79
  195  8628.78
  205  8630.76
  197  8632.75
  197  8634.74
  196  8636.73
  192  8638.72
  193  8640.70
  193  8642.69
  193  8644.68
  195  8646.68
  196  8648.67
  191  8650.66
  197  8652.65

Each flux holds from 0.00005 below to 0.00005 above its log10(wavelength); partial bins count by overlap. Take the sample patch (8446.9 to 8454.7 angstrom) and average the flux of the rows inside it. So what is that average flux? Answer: 192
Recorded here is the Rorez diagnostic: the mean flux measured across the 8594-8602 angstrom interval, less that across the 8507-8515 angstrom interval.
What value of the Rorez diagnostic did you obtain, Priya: 1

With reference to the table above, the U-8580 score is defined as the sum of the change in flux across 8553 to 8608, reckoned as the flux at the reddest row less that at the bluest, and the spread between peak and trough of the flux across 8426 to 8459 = 52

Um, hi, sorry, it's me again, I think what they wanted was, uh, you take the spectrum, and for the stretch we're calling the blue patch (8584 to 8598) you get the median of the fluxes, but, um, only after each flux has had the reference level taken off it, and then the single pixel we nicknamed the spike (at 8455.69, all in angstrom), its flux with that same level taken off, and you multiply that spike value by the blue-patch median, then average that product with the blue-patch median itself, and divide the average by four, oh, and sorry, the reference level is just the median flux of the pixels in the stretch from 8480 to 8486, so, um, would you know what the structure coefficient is 0.6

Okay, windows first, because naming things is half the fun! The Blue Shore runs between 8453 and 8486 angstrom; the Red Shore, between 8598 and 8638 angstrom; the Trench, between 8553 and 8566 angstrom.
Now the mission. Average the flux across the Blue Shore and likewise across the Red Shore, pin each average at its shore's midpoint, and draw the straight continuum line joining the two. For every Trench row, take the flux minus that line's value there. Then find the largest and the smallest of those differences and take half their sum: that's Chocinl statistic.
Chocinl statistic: -4.3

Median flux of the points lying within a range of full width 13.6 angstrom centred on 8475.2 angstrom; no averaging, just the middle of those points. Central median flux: 188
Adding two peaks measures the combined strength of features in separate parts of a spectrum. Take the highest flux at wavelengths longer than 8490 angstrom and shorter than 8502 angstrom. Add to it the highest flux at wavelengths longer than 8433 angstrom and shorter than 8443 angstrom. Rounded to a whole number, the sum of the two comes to 390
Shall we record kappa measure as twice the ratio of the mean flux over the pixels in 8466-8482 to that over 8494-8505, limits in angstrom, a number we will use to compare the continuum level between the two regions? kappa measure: 2.11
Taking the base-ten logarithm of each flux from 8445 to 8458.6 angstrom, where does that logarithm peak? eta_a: 8453.75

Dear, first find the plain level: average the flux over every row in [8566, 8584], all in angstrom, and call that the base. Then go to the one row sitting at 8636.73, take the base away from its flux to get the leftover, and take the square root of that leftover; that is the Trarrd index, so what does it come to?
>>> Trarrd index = 2.7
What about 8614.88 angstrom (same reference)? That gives 1.1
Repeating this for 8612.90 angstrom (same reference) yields 2.5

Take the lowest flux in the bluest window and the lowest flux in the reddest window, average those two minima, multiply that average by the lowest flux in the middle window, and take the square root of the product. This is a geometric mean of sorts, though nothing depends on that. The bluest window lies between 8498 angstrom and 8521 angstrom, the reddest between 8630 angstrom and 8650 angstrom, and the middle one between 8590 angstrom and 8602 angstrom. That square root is 176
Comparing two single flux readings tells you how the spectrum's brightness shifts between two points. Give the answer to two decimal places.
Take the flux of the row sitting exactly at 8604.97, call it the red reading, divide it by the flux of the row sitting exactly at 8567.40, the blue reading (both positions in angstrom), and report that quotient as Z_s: 1.02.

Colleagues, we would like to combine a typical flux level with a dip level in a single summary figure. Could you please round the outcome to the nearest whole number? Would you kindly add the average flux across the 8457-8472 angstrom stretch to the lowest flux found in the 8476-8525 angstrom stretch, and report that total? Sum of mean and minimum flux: 329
